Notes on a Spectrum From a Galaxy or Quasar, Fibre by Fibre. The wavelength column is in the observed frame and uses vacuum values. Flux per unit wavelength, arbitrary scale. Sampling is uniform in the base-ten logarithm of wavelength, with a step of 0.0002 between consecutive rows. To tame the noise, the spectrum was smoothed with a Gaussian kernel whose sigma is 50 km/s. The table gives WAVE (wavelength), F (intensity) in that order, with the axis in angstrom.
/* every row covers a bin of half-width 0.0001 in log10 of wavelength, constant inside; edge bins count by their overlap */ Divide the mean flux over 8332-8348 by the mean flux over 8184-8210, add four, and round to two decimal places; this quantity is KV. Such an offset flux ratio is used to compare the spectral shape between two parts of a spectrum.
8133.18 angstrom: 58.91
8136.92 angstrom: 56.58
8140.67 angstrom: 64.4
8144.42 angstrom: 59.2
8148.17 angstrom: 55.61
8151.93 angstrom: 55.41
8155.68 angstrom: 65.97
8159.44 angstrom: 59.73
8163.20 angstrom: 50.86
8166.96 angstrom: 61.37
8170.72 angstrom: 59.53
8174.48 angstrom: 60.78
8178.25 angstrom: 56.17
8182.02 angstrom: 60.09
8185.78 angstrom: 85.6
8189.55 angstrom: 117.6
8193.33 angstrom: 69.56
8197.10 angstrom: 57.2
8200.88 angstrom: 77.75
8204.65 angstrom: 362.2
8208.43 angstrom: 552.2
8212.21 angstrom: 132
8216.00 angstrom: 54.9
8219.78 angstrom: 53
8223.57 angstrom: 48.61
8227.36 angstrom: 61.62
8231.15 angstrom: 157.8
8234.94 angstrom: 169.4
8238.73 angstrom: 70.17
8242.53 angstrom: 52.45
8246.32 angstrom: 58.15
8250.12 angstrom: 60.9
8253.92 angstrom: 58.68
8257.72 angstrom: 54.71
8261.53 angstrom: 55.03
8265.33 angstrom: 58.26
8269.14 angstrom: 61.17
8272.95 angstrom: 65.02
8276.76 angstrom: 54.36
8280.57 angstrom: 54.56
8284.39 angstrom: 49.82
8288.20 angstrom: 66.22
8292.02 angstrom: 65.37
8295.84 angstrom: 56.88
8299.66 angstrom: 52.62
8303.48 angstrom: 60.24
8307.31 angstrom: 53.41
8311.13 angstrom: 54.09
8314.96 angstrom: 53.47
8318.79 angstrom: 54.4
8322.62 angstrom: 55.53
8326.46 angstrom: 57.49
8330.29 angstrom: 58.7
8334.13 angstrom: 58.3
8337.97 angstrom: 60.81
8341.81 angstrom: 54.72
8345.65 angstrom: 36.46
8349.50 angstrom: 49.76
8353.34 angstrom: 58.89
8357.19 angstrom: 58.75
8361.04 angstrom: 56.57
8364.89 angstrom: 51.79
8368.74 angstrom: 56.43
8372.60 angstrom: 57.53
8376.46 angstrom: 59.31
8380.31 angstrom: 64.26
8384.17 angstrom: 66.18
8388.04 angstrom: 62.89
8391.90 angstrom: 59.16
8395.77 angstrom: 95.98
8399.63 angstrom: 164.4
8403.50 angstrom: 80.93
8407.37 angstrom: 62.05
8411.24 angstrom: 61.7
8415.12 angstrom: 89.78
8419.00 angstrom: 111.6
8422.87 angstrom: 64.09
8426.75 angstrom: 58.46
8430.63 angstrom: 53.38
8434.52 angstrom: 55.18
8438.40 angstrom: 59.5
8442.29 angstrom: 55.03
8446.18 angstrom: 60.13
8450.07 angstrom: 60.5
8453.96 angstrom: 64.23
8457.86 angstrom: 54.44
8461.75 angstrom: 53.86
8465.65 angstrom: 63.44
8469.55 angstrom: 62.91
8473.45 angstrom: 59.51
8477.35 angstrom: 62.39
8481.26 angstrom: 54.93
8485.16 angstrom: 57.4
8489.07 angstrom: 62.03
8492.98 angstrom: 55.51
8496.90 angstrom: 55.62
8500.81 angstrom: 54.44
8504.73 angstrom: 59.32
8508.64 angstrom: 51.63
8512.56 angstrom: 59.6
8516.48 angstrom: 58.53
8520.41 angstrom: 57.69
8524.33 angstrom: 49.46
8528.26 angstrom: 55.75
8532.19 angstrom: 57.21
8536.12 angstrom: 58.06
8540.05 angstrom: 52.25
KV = 4.28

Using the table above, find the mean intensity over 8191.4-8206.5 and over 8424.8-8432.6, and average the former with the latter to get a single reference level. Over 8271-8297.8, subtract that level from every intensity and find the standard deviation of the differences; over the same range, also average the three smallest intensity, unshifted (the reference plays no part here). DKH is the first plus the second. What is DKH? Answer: 59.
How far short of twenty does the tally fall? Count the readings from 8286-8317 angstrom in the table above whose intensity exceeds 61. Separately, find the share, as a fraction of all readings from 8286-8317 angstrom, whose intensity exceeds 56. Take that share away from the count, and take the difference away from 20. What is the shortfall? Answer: 18.5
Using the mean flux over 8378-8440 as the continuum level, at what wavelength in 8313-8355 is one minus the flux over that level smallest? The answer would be 8337.97 angstrom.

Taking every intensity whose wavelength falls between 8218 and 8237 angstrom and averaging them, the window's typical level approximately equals 98.1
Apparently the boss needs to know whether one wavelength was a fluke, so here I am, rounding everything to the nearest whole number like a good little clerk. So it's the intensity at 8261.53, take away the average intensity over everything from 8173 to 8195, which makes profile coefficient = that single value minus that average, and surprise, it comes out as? -20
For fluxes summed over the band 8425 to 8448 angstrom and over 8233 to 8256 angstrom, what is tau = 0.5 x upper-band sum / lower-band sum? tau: 0.36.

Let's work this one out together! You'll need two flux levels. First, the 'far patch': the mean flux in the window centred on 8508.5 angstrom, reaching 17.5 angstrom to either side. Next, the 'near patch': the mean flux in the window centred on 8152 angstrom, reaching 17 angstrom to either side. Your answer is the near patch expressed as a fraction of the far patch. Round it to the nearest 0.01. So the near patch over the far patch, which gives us 1.05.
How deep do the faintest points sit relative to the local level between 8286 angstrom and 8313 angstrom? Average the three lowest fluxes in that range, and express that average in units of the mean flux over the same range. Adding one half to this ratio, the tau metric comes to 1.41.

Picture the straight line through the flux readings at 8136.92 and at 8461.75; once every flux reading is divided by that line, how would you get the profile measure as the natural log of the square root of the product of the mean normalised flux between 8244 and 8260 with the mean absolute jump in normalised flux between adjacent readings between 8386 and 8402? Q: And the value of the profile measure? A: -0.18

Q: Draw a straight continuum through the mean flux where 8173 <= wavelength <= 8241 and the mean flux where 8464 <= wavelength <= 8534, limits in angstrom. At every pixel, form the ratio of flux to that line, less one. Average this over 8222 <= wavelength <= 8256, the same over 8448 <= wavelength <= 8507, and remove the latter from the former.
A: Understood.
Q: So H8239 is -0.24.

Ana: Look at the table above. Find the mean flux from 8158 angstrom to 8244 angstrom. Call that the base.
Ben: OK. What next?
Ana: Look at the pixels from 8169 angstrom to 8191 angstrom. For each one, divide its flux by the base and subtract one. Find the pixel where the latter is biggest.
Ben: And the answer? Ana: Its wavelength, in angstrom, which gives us 8189.55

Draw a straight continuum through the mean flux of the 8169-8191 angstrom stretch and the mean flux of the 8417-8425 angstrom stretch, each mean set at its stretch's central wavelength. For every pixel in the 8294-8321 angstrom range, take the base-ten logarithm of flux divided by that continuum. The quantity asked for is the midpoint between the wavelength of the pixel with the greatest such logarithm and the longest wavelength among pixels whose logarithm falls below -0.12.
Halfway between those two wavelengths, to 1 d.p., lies 8311.1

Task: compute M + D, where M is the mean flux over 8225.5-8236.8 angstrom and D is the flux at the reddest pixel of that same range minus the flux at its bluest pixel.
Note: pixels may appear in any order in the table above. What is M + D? 237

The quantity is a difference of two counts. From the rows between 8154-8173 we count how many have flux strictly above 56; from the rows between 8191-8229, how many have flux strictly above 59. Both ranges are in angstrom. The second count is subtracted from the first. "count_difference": -2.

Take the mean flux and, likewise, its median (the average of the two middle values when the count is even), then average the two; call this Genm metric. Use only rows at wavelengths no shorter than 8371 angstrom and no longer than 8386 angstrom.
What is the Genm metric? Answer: 62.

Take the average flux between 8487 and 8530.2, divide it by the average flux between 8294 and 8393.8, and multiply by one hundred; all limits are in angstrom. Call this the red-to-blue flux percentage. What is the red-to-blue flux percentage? 100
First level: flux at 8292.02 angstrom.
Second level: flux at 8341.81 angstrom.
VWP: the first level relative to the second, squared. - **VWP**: 1.4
